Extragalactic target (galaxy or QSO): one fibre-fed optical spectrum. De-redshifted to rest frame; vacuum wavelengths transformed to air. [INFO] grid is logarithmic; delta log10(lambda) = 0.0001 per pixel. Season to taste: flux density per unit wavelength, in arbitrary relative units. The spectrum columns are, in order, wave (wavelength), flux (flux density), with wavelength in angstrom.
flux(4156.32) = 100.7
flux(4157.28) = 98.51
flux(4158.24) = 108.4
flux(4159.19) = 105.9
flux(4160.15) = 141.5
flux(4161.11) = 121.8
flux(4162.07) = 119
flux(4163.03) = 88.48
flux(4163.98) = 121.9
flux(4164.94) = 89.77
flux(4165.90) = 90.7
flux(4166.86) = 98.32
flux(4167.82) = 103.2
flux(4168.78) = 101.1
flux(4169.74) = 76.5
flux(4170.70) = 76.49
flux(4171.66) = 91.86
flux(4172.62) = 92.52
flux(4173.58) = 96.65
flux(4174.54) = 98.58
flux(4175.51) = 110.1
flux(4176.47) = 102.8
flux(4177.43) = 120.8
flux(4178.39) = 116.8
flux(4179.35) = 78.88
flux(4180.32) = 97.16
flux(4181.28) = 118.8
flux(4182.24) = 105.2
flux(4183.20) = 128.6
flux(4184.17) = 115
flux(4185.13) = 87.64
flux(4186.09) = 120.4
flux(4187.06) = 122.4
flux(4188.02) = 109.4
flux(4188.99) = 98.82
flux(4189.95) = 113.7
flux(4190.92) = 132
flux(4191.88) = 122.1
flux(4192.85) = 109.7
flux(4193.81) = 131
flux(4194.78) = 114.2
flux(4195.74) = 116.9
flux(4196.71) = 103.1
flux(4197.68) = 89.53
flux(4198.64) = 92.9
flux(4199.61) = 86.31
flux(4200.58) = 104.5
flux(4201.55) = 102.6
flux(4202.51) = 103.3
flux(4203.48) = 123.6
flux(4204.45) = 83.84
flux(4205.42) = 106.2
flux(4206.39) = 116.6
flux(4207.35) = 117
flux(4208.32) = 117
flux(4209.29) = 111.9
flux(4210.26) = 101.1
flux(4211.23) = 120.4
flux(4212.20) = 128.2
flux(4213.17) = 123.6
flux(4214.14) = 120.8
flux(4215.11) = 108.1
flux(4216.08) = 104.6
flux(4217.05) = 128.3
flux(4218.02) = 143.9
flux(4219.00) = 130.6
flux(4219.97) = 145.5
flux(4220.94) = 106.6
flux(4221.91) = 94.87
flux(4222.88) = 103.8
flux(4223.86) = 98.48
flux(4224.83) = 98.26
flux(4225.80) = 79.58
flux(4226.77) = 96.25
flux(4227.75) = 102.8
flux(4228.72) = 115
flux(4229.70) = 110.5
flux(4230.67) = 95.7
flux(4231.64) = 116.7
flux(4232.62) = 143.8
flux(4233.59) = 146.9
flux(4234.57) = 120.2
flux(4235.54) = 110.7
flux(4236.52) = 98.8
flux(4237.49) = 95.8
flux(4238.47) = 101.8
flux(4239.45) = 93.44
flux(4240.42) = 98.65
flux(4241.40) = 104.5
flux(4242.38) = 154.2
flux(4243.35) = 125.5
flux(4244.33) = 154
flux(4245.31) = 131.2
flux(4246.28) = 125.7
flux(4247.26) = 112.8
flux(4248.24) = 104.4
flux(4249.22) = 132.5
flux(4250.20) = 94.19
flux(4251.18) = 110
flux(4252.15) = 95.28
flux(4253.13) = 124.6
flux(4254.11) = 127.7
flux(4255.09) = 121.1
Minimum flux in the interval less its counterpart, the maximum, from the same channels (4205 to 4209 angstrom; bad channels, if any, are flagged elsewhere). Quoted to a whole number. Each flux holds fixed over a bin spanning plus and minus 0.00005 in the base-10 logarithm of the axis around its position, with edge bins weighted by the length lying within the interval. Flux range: -11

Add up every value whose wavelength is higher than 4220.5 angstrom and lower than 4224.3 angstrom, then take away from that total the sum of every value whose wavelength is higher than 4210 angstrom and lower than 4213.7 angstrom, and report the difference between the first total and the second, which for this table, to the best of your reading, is -70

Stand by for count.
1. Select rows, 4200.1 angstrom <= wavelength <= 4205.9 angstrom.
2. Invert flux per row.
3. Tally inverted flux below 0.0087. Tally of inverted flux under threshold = 1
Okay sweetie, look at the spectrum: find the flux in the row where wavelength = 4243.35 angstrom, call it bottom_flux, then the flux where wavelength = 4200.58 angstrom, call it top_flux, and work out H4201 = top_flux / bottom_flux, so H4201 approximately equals 0.83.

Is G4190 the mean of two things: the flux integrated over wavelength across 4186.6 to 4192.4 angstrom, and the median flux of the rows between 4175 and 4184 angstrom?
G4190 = 392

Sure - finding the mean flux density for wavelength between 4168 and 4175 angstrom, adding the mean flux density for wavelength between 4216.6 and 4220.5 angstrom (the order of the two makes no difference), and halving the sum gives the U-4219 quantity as 114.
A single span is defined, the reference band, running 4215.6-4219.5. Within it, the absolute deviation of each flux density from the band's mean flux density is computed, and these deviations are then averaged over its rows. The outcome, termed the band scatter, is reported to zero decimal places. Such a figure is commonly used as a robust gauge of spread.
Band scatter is 11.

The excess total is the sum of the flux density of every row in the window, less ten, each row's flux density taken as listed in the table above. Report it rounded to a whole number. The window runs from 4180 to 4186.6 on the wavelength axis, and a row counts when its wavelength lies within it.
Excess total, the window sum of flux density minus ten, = 763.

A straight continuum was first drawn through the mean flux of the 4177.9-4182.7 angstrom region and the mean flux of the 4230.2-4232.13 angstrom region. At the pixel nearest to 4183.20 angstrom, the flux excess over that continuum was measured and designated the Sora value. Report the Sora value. 25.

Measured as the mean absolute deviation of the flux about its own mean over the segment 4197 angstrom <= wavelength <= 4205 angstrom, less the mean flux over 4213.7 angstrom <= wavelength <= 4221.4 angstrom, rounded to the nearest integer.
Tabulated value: -113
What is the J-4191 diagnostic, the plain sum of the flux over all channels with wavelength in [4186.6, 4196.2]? 1170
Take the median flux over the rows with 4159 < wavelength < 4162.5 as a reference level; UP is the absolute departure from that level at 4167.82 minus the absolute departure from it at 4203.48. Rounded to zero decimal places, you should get 14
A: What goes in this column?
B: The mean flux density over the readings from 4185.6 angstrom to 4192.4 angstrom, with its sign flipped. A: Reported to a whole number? -117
